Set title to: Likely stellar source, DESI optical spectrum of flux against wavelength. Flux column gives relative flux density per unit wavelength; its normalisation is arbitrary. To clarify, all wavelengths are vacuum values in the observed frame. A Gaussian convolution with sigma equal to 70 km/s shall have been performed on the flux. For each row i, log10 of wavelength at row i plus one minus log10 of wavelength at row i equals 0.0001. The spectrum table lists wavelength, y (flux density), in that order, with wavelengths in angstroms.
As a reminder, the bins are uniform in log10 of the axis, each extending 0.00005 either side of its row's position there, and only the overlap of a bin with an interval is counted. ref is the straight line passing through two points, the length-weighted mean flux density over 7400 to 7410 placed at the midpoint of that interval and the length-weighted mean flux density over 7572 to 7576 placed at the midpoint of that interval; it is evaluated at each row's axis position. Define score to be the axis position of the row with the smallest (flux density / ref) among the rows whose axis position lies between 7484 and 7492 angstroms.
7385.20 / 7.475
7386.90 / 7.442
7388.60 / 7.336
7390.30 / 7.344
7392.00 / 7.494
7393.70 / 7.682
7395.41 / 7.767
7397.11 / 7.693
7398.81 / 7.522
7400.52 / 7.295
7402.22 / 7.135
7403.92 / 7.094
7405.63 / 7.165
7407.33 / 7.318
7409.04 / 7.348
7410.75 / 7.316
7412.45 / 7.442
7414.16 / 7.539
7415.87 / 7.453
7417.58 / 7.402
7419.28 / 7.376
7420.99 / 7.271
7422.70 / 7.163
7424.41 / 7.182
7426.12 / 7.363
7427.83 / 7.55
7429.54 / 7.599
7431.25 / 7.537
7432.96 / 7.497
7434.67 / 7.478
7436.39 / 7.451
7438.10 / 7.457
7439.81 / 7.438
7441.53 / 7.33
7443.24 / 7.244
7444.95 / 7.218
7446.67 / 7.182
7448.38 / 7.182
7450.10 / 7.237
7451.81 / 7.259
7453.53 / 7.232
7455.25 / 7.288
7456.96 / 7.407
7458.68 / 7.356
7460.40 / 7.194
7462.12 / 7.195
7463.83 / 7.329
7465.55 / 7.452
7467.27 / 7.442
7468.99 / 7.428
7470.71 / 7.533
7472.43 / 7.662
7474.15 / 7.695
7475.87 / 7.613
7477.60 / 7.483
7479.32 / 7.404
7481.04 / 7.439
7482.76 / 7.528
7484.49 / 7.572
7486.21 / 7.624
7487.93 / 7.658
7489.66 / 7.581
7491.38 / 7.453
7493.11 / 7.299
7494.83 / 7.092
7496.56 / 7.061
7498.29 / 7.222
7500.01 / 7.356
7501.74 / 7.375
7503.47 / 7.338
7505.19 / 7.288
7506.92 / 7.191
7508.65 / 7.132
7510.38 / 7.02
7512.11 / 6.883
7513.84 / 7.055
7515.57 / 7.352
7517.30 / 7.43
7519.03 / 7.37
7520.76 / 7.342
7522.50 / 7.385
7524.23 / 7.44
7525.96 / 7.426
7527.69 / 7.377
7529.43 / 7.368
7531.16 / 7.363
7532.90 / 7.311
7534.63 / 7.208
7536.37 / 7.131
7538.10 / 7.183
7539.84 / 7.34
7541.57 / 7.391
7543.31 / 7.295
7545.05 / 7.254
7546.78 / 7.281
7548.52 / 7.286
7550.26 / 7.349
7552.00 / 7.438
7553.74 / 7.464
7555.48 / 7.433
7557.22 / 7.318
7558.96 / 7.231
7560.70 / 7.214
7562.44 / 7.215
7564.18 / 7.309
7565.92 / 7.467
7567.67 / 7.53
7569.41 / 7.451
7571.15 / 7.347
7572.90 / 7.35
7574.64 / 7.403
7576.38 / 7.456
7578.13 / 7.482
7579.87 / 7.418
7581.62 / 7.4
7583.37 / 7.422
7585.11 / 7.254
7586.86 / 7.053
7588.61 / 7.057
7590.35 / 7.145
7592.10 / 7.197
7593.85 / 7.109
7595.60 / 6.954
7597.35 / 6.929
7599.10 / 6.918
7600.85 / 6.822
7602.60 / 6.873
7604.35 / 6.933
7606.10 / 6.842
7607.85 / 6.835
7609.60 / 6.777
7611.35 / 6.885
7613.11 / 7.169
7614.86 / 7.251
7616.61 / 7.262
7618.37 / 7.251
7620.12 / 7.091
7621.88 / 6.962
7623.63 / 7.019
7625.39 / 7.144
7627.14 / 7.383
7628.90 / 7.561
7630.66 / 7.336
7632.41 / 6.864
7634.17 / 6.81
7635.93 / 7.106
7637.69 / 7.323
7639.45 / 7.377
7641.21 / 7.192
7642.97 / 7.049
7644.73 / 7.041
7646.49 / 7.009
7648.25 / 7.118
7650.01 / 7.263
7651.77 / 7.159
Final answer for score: 7491.38 angstroms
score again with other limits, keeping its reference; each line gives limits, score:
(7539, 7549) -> 7545.05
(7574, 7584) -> 7581.62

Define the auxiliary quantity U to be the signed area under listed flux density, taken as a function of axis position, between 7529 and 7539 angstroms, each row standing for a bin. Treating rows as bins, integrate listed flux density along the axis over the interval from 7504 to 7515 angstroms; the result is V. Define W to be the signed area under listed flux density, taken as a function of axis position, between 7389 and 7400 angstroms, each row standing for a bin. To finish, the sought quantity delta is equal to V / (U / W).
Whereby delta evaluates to 90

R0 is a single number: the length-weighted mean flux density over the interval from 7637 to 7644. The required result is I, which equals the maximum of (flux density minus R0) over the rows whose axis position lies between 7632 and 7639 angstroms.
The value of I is 0.10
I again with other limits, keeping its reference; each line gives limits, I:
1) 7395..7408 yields 0.54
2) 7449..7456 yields 0.06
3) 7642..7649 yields -0.11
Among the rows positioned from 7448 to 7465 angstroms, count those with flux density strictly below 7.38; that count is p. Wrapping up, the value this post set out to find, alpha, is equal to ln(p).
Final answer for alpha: 2.2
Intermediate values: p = 9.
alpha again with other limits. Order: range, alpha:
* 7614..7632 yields 2.1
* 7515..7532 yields 1.8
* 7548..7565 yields 1.9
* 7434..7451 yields 1.8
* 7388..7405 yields 1.6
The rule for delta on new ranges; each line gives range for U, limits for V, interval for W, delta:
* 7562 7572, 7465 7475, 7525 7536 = 82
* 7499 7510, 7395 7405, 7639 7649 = 66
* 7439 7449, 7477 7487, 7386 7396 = 78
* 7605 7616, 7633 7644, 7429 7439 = 77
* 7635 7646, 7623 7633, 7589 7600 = 71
